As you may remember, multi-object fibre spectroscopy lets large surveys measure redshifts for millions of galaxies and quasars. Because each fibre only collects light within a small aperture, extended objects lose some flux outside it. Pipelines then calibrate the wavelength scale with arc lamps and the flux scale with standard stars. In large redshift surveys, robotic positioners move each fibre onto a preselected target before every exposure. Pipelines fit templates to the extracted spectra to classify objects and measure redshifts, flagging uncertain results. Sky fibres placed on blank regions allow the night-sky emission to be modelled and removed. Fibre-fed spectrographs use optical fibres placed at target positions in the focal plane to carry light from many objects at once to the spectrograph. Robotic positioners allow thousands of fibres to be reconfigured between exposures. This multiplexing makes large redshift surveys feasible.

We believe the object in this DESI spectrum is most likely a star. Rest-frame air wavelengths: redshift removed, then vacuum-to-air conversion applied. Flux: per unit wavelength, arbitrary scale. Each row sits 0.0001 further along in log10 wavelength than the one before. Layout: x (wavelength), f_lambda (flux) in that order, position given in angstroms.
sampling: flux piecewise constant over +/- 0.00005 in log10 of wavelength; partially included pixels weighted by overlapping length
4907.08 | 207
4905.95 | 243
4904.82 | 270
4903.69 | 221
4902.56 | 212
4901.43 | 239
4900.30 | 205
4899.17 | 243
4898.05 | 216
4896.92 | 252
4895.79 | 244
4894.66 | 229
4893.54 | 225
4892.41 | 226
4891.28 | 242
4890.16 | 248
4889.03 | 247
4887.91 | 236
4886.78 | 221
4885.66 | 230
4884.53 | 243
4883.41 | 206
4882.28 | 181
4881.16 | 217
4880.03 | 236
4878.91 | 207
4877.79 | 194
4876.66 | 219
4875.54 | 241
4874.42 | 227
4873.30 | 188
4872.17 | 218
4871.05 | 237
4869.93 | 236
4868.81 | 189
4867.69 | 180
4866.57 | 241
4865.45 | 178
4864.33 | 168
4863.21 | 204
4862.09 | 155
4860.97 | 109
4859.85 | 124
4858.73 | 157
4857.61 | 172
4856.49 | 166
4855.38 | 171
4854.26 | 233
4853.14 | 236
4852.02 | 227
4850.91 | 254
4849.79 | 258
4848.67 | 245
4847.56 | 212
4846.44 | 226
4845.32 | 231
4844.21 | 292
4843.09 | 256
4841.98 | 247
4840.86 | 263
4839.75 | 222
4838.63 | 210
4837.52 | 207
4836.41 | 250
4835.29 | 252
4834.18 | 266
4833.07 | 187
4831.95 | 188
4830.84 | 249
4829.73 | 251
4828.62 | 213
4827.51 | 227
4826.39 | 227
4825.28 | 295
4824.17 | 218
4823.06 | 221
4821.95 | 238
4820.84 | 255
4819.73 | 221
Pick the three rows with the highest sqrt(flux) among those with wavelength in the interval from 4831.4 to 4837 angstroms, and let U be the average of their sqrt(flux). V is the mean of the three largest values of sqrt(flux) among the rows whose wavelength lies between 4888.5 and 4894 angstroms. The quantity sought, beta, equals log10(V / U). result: -0.009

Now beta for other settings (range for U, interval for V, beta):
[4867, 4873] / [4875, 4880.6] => 0.002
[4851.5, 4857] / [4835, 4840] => 0.008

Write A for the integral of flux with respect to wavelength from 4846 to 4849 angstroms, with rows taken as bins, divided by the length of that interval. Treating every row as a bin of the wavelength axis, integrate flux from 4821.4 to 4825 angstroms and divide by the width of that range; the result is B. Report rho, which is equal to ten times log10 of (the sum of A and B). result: 26.6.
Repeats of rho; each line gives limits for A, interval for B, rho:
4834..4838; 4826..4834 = 26.7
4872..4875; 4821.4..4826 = 26.6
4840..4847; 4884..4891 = 26.9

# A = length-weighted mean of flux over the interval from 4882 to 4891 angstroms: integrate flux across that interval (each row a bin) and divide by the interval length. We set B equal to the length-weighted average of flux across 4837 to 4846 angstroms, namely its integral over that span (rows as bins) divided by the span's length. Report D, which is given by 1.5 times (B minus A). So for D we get 19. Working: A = 228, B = 241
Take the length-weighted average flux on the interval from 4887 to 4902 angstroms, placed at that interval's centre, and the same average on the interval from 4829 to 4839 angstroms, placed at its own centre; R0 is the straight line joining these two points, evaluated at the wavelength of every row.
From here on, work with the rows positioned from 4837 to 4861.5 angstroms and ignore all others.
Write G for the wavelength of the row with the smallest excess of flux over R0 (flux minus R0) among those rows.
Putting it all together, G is 4860.97 angstroms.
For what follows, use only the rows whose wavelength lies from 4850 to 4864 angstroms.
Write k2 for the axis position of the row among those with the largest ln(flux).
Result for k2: 4850.91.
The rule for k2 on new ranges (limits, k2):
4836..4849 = 4844.21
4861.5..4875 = 4866.57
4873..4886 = 4884.53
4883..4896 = 4890.16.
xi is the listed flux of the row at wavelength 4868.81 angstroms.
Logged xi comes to 189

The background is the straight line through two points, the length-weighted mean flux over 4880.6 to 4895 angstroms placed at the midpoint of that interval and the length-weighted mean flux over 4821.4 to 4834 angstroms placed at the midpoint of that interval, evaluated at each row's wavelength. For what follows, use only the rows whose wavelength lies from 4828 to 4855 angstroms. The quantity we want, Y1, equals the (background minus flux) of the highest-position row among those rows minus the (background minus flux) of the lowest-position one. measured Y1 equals -21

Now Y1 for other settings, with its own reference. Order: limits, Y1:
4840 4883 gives 80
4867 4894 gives -46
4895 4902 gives 5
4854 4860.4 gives 109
